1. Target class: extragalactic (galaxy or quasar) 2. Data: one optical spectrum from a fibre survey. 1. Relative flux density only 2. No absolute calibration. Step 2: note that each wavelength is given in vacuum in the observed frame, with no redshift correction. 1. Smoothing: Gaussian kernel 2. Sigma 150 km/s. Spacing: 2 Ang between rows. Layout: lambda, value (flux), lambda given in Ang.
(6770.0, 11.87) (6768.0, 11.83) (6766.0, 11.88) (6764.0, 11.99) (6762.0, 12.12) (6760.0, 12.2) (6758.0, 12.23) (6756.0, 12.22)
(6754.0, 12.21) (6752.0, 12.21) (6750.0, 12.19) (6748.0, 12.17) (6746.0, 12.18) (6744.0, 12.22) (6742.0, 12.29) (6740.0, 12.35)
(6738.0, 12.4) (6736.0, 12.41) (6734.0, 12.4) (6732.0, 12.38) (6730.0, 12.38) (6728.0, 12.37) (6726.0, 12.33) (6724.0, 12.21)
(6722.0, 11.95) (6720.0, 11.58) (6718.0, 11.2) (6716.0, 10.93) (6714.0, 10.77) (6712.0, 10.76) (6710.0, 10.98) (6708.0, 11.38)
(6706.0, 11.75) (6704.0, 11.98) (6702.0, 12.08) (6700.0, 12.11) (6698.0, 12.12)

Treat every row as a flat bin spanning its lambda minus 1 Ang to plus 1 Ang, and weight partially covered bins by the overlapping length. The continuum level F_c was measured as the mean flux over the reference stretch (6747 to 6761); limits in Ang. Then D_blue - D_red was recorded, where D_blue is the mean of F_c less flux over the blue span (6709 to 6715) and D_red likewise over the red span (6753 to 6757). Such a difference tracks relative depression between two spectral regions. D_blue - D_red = 1.4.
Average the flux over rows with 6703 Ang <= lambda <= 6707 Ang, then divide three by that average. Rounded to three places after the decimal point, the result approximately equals 0.253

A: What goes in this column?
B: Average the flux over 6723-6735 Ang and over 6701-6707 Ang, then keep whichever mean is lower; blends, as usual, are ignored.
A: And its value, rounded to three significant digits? 11.9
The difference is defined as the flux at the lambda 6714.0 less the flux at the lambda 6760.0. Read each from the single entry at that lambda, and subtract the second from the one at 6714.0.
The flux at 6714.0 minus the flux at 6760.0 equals -1.4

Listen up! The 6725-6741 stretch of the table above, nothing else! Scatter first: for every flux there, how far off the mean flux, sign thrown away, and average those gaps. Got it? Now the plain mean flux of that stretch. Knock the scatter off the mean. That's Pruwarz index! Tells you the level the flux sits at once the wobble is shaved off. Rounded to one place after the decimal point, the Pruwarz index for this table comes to 12.4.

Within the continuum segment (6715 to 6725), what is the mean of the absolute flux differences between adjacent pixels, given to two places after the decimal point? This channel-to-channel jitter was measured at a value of 0.32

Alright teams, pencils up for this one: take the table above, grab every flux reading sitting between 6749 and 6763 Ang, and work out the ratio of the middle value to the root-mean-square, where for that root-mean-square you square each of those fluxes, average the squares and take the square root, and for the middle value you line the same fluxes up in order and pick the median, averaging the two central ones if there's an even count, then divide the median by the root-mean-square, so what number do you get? 1.00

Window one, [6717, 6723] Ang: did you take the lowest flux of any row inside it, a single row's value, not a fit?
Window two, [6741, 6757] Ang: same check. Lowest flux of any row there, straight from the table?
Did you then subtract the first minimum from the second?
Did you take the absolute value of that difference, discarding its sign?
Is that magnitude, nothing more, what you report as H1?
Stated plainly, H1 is 1.0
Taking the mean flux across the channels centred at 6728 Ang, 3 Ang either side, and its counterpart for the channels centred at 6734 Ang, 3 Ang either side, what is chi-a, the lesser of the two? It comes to 12.4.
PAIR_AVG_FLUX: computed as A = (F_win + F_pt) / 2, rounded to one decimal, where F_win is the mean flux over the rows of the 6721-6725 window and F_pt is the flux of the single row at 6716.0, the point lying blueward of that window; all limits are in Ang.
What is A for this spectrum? 11.5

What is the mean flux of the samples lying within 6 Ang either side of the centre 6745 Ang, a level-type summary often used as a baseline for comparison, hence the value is 12.2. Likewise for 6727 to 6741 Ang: 12.4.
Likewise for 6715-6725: 11.6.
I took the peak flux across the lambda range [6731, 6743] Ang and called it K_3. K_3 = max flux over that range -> 12.41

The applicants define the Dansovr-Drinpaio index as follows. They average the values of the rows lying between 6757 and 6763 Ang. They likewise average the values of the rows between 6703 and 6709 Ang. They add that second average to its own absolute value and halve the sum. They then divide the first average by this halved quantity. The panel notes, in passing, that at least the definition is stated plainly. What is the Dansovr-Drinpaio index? 1.04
